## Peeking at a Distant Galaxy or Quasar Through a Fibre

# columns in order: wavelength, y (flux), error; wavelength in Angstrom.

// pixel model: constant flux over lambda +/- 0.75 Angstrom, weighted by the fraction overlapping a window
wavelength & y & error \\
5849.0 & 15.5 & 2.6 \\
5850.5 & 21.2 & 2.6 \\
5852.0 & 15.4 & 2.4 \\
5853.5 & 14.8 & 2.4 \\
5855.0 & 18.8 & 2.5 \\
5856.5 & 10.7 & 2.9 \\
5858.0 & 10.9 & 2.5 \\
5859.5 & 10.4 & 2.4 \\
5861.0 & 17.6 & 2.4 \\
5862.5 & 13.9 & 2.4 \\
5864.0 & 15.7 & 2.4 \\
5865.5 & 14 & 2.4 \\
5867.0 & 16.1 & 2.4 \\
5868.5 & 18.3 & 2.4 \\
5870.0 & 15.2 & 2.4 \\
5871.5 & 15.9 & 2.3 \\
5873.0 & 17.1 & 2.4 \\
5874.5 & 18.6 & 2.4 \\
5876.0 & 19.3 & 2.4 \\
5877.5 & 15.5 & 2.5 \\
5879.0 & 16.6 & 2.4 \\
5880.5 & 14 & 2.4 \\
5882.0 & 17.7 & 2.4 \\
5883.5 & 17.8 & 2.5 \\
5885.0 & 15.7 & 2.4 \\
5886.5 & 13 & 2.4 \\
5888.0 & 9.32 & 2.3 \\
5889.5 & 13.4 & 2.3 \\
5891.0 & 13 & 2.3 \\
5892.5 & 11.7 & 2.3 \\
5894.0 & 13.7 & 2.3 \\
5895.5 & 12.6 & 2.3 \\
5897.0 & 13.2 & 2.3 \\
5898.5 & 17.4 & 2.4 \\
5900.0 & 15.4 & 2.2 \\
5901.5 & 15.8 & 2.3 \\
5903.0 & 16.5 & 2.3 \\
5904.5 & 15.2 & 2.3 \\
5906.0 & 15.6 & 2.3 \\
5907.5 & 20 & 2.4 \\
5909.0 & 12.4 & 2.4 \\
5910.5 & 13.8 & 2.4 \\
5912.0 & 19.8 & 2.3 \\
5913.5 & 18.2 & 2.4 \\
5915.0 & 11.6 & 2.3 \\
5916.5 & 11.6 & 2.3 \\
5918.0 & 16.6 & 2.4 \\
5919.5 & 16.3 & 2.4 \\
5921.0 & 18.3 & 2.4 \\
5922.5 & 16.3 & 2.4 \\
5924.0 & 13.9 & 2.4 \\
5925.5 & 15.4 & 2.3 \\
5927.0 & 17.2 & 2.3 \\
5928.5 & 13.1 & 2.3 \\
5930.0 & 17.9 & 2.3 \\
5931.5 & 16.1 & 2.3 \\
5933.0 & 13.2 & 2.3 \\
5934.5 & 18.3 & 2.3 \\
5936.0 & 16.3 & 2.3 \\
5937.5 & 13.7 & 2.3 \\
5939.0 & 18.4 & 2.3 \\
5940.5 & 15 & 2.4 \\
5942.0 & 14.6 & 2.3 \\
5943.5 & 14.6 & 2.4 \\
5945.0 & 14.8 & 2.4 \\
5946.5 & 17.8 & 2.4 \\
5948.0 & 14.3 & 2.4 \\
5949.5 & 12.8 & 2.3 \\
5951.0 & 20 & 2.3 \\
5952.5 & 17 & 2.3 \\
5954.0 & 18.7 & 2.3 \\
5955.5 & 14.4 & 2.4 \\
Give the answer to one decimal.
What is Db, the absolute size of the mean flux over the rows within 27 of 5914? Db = 15.2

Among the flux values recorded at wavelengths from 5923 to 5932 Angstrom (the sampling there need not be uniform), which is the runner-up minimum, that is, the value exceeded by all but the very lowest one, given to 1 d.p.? 13.9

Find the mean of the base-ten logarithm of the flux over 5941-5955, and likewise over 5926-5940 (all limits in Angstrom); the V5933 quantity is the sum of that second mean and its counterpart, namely 2.40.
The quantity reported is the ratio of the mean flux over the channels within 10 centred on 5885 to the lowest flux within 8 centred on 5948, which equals 1.13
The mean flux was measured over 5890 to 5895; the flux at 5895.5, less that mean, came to -0.2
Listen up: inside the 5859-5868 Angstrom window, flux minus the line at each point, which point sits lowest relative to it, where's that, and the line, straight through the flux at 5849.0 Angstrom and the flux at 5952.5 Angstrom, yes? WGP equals 5859.5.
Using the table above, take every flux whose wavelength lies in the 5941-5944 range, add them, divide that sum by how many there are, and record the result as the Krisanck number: 14.6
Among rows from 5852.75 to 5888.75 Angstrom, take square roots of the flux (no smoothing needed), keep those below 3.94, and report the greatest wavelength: 5888.0 Angstrom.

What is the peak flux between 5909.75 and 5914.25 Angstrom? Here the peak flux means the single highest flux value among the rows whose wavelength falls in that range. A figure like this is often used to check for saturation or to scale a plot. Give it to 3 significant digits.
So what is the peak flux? 19.8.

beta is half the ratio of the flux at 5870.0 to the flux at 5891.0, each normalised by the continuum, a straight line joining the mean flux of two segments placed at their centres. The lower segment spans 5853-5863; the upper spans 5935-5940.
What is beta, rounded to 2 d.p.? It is 0.61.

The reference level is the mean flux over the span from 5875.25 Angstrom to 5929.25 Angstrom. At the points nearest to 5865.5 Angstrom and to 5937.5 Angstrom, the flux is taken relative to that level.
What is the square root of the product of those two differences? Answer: 1.33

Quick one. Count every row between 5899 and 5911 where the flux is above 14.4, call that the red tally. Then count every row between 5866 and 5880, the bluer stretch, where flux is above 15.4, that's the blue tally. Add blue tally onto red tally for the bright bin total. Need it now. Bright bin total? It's 14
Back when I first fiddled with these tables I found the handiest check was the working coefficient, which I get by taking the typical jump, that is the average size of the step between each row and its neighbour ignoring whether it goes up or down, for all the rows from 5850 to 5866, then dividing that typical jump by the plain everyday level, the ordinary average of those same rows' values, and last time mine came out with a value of 0.23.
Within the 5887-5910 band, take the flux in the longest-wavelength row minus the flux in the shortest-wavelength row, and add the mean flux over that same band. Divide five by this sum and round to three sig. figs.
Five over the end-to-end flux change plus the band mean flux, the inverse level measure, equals 0.287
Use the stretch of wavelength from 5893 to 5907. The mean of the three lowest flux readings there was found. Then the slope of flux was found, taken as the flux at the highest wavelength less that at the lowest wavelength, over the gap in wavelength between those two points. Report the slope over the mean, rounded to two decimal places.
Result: 0.01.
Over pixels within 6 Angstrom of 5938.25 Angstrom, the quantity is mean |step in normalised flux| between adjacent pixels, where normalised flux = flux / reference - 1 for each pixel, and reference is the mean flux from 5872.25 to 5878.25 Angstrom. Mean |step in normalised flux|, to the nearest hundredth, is 0.15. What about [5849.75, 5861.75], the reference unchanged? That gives 0.21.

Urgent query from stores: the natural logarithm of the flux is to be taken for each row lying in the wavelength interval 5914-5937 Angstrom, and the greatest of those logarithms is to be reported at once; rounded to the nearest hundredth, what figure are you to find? 2.91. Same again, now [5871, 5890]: 2.96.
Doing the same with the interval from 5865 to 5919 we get 3.00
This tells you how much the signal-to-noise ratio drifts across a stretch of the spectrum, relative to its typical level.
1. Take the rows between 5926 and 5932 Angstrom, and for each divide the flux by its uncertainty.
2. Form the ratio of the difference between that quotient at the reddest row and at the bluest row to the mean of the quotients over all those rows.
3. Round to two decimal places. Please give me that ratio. -0.07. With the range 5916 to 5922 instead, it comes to 0.39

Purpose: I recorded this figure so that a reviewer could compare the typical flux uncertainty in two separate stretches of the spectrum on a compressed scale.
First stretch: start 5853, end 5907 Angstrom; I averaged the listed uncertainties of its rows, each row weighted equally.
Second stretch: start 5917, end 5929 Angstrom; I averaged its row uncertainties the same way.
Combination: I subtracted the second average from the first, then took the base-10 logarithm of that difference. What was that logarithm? -1.63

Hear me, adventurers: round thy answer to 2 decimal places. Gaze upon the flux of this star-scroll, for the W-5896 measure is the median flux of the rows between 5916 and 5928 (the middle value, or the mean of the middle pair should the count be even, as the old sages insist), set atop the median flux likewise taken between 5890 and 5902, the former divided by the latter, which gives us 1.21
